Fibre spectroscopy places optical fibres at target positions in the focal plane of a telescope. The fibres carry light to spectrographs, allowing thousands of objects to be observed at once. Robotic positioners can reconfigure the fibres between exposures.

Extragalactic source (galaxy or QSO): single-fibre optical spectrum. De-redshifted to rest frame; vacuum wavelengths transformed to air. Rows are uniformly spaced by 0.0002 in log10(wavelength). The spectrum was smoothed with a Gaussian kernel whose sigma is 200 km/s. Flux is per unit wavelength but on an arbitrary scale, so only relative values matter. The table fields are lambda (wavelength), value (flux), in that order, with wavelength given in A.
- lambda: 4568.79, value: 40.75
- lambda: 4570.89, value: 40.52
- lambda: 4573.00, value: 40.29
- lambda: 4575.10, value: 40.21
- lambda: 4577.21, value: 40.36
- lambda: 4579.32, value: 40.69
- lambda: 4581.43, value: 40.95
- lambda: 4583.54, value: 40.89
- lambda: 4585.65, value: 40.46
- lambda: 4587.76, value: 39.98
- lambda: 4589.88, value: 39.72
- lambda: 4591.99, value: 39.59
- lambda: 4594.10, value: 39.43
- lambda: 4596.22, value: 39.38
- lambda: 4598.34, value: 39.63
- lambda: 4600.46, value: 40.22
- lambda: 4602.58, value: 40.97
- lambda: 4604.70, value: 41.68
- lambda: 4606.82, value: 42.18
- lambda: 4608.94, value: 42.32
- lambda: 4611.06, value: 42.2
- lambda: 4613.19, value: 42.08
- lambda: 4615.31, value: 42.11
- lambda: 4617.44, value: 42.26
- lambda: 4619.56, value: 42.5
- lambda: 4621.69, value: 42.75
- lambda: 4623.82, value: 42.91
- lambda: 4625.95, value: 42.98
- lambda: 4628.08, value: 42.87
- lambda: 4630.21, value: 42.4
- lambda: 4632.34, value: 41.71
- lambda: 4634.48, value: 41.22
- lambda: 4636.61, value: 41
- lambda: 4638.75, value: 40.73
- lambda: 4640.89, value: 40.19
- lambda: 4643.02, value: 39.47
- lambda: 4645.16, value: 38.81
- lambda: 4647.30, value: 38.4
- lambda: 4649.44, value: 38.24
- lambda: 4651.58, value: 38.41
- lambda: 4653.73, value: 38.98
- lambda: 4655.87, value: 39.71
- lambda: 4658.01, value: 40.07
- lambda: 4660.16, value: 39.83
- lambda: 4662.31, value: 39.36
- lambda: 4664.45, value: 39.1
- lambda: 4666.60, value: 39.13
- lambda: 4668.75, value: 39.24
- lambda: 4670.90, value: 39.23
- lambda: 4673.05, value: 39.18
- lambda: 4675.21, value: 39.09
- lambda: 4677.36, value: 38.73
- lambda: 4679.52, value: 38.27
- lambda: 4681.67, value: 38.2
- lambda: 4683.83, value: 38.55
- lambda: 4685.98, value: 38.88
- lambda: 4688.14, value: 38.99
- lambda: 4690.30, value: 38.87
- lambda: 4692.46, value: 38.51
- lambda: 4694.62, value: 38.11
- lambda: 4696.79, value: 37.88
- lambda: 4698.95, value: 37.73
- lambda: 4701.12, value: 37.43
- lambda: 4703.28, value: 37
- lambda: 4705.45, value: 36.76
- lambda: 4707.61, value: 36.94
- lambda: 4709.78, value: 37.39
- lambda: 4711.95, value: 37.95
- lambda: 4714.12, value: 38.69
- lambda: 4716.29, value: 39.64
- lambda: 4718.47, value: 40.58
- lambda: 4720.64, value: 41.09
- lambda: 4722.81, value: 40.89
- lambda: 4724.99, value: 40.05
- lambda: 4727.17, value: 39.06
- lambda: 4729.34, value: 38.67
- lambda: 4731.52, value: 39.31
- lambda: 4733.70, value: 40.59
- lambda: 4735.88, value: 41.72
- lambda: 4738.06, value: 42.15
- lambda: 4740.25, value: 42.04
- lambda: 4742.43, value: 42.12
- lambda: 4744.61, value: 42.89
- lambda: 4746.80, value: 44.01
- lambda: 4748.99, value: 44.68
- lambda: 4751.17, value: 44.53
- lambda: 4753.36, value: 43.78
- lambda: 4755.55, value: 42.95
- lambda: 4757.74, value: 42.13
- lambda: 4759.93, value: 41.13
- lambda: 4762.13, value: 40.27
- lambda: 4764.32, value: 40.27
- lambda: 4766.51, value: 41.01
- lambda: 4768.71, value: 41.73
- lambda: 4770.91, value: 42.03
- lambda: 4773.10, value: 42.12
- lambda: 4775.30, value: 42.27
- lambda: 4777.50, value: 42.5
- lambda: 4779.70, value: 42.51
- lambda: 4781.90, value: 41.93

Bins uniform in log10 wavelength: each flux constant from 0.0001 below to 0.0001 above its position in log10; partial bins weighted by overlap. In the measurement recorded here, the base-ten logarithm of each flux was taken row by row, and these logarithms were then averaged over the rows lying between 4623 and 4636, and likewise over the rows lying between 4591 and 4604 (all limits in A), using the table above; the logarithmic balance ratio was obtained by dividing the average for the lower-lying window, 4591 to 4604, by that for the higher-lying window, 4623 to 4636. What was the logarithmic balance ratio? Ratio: 0.98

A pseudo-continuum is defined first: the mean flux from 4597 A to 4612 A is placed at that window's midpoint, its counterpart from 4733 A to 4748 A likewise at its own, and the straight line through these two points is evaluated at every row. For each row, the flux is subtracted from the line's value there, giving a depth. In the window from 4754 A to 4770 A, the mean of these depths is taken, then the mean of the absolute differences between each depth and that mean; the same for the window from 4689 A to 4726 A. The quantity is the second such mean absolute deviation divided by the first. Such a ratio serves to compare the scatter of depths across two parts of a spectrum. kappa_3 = 1.4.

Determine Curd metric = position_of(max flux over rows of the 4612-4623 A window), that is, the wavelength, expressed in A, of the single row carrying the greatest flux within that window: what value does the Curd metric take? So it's 4621.69 A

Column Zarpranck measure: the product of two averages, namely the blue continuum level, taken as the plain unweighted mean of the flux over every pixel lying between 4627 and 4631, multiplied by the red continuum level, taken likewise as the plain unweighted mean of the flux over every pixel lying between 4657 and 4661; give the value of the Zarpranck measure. 1703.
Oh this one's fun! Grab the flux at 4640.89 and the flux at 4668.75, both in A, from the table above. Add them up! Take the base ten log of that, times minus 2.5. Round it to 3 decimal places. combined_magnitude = -4.750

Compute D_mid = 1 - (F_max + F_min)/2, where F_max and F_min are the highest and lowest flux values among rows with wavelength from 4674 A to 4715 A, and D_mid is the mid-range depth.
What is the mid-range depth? -36.9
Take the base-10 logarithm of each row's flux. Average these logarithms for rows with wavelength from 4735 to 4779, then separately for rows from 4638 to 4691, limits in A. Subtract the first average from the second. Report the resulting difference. -0.03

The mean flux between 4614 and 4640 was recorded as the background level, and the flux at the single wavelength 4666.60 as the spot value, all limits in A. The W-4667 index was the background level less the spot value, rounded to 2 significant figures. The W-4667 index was 3.0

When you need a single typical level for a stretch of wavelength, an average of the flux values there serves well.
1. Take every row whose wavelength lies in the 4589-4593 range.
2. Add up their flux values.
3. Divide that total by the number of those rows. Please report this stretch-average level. 39.7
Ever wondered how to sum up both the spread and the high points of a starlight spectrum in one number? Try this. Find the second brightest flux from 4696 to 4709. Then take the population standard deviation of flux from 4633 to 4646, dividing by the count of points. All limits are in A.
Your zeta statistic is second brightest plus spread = 38.6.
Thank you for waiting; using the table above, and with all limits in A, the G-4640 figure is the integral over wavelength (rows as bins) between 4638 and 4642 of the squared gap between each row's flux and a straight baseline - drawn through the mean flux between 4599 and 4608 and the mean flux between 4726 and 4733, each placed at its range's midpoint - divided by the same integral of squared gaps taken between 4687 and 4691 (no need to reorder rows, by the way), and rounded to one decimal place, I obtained 0.1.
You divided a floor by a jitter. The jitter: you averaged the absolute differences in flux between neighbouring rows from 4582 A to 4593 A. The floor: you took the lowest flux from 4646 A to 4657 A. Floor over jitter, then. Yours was 118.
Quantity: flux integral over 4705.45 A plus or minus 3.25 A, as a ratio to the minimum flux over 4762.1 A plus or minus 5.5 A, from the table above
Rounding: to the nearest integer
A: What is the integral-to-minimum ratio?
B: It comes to 6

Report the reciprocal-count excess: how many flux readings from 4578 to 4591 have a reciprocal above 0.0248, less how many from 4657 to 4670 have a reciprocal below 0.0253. 0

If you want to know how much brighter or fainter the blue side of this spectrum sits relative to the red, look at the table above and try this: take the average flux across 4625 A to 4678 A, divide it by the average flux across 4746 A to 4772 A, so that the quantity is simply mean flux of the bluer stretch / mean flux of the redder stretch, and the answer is 0.94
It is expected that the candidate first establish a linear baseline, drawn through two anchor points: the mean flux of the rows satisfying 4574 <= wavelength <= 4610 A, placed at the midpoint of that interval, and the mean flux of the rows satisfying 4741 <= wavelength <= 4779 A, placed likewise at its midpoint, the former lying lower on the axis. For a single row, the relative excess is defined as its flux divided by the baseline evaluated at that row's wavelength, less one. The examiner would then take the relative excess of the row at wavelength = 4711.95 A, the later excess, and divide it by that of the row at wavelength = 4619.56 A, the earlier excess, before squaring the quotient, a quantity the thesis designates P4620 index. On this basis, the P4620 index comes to 5.1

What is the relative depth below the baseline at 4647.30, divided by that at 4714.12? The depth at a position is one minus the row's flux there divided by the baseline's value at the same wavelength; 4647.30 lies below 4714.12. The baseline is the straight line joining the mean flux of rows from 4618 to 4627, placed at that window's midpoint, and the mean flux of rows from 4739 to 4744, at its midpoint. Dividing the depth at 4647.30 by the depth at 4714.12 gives 1.2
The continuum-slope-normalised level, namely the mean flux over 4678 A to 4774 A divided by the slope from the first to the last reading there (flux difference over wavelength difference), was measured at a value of 976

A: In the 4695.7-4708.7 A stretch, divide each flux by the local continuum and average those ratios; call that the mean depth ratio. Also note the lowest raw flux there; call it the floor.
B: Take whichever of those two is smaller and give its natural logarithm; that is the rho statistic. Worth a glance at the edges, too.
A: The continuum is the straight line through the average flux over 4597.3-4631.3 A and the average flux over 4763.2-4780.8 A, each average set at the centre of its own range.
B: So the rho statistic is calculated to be -0.12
